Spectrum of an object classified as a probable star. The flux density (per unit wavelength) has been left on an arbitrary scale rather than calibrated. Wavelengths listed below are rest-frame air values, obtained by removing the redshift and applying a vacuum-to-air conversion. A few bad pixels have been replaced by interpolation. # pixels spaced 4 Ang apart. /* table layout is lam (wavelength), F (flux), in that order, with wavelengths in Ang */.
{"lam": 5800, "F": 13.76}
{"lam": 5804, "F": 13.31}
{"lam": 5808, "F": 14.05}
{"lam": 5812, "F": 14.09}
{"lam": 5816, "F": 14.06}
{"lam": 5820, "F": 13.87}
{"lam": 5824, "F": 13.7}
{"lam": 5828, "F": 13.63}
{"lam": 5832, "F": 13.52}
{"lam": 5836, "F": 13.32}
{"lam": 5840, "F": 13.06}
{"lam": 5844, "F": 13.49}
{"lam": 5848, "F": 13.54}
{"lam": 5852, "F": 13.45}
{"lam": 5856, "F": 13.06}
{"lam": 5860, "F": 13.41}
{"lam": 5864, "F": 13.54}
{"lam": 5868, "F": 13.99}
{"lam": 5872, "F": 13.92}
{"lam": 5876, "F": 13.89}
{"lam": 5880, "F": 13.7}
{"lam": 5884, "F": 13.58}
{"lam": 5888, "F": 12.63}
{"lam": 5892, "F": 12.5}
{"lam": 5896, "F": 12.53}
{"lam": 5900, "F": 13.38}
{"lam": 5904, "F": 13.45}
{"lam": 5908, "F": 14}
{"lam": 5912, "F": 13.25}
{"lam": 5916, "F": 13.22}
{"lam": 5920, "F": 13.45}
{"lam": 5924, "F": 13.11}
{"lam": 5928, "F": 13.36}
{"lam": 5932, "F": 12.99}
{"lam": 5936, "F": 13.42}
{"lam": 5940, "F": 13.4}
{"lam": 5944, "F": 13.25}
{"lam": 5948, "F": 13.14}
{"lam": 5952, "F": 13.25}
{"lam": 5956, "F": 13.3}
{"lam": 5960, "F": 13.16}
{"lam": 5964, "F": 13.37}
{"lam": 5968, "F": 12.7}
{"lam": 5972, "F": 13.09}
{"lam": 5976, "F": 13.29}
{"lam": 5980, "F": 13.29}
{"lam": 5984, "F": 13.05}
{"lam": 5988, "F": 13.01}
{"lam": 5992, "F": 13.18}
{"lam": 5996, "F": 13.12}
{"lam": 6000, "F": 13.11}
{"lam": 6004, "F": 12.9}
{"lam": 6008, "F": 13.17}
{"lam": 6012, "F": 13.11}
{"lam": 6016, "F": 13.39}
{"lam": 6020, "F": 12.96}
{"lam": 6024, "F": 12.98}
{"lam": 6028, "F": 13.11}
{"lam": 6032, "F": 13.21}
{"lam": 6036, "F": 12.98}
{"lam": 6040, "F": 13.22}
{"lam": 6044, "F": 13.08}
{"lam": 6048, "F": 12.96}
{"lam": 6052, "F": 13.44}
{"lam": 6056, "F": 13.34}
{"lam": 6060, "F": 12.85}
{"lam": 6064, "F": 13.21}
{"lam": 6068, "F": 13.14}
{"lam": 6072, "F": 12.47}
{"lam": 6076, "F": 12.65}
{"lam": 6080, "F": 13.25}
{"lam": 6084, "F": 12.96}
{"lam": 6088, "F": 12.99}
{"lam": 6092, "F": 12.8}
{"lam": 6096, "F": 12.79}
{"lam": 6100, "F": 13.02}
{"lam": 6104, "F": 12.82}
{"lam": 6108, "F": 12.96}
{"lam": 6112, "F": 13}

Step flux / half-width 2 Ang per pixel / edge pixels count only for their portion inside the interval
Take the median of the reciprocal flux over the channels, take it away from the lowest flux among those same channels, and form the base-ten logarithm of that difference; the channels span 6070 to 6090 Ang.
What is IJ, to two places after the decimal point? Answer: 1.09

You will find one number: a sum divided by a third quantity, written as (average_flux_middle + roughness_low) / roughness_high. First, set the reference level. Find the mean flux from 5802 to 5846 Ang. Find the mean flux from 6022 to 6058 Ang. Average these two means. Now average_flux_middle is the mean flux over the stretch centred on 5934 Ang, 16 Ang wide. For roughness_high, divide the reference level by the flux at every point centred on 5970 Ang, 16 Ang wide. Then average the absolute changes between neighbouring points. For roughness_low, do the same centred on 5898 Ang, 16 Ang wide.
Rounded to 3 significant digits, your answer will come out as 401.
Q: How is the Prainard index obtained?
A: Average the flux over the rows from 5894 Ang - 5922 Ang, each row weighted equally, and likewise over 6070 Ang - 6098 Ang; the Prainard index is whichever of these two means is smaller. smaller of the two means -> 12.84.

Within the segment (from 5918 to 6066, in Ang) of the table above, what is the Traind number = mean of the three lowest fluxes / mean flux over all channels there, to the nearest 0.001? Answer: 0.974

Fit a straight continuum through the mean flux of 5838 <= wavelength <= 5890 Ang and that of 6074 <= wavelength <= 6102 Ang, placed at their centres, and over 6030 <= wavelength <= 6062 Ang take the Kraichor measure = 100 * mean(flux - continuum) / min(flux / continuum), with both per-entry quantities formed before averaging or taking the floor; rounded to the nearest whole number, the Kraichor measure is 11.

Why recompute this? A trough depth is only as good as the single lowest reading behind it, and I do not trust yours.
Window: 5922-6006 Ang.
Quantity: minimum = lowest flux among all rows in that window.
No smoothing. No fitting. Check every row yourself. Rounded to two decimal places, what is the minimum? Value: 12.70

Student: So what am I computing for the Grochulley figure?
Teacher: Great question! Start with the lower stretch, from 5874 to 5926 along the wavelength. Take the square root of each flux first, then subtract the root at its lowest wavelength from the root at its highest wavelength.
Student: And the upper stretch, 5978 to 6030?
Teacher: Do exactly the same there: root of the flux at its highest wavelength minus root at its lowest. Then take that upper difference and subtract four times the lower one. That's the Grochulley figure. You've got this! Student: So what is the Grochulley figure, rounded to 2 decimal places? 0.40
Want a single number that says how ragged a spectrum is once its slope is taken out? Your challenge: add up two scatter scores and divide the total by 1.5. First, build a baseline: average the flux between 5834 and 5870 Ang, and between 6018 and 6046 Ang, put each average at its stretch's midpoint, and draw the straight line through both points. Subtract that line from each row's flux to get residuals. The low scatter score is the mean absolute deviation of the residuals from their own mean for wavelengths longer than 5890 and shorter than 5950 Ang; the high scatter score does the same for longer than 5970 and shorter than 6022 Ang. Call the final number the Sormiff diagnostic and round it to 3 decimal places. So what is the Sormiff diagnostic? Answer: 0.239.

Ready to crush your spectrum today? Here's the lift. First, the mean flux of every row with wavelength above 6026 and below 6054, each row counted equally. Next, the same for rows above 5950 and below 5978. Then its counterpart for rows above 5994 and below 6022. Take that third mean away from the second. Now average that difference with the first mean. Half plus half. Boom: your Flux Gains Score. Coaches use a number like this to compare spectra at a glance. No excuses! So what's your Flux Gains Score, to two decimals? 6.60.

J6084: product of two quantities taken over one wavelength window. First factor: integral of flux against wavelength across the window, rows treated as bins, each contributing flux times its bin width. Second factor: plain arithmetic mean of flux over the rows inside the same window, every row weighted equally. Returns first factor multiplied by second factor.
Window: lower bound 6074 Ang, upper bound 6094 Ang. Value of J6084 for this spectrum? 3344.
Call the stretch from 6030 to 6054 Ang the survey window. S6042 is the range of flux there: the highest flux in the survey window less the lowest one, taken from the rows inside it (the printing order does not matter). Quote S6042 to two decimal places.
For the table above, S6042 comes 0.48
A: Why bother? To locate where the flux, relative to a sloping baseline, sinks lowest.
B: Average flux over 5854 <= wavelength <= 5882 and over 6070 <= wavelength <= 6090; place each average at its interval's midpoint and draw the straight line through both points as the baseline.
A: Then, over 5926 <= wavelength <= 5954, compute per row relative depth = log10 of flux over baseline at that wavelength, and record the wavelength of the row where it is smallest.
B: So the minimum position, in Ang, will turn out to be 5932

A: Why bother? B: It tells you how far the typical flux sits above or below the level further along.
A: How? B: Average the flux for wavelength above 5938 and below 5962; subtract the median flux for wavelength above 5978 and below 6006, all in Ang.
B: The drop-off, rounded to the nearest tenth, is 0.1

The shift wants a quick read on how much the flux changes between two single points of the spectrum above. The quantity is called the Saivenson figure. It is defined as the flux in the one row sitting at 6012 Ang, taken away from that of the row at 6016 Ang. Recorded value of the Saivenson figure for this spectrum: 0.3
